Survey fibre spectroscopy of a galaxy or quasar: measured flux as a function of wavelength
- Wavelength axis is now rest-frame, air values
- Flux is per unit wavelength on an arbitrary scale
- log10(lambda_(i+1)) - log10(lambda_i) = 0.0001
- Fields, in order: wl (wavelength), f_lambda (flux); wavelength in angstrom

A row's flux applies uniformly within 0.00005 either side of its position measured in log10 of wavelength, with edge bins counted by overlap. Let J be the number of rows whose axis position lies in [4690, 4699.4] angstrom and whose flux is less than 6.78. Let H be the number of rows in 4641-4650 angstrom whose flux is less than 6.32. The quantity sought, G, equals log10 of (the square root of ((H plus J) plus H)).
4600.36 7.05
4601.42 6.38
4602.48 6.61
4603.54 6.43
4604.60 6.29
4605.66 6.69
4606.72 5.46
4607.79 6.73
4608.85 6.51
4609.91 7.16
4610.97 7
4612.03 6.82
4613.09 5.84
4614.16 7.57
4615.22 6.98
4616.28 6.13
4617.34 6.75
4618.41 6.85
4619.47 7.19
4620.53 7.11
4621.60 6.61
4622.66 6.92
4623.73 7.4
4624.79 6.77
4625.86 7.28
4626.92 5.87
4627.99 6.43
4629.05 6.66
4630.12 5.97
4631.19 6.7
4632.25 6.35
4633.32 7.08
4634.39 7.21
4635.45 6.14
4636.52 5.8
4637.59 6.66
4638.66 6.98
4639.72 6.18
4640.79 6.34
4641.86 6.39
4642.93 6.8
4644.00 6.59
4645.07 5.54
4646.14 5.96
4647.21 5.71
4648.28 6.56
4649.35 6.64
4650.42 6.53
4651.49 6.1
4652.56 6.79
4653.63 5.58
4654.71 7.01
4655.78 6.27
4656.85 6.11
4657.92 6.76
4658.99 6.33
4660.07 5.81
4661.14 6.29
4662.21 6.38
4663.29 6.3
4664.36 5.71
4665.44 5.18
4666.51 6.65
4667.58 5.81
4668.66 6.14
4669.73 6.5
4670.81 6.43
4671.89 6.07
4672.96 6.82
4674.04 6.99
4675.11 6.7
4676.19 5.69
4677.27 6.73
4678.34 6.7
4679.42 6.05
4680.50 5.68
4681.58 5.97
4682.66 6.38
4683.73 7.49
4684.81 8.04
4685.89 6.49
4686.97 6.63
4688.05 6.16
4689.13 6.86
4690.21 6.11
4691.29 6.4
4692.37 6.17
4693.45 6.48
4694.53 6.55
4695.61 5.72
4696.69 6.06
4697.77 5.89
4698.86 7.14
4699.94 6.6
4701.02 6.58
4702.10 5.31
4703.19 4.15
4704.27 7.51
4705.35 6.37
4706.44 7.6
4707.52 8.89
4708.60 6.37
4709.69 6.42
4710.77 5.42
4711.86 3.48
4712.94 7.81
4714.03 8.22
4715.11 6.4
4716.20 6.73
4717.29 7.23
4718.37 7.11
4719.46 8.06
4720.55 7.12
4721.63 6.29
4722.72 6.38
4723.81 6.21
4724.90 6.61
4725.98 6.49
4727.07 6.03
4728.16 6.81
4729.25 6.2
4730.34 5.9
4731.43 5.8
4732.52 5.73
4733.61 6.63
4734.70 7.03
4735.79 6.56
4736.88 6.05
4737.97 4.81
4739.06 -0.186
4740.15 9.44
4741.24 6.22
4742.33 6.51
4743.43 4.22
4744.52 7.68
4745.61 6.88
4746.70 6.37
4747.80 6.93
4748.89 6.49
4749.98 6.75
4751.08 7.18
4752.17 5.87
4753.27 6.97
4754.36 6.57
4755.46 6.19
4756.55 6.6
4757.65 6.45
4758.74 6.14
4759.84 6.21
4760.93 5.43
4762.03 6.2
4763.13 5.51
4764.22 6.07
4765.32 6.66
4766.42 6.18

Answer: 0.57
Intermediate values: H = 3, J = 8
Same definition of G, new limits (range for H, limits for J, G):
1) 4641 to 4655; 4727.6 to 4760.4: 0.75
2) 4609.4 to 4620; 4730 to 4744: 0.59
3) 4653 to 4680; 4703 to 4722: 0.77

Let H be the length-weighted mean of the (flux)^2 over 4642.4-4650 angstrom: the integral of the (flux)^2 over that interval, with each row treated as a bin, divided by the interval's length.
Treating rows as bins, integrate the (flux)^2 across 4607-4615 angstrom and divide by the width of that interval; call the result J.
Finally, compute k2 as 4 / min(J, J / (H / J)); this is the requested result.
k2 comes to 0.087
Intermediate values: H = 39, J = 46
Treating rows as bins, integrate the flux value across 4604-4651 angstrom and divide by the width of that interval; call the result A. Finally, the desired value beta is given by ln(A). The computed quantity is 1.883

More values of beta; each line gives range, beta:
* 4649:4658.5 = 1.859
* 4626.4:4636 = 1.870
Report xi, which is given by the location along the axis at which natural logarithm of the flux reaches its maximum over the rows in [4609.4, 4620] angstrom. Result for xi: 4614.16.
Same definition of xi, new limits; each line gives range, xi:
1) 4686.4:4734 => 4707.52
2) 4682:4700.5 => 4684.81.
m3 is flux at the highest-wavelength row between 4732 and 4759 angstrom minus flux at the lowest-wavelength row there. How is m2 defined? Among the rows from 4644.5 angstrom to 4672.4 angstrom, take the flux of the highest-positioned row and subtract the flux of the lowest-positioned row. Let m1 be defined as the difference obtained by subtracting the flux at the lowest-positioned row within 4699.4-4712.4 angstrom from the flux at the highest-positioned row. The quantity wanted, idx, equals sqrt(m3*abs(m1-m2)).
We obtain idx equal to 1.2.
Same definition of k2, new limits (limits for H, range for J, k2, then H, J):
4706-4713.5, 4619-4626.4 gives 0.081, 46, 50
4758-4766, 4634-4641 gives 0.095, 37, 42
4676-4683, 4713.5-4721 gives 0.075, 38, 53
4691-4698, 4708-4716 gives 0.095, 38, 42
